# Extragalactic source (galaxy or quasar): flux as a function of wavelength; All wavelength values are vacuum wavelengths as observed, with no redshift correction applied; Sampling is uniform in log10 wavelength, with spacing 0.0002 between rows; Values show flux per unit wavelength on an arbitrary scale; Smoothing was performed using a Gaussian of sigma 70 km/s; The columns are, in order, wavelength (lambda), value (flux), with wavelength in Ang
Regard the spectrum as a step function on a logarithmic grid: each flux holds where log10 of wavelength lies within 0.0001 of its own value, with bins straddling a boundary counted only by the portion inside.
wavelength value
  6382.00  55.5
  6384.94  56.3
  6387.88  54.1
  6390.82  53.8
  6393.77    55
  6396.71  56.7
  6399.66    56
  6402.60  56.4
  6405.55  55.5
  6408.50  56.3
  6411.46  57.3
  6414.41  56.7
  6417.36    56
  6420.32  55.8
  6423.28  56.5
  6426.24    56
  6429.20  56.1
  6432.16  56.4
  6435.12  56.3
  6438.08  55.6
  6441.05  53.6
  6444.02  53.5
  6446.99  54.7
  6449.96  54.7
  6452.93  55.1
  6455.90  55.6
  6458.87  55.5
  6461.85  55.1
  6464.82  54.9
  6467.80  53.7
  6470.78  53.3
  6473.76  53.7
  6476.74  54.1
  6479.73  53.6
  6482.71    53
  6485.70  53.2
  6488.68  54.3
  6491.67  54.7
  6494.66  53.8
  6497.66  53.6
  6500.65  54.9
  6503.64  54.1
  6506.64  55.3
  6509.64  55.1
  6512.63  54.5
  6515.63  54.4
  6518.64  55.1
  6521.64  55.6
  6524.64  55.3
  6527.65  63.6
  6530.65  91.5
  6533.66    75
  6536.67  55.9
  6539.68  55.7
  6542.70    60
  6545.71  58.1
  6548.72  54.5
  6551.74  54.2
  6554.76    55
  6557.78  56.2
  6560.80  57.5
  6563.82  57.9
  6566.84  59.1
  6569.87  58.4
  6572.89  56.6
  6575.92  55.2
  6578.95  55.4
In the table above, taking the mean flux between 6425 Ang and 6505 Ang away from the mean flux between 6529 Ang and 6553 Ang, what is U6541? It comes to 9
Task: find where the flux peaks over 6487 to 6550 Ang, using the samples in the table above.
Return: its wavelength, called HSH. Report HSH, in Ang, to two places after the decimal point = 6530.65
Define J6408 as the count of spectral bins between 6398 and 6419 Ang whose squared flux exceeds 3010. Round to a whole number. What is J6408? 7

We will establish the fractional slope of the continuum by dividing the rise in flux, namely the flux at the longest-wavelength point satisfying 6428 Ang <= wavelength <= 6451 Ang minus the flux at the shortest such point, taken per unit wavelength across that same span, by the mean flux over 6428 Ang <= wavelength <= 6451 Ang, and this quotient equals -0.0012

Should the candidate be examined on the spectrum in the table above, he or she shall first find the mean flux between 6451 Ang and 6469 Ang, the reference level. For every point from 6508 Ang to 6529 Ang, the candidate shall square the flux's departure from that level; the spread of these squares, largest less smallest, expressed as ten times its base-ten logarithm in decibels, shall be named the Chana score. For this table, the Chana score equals 19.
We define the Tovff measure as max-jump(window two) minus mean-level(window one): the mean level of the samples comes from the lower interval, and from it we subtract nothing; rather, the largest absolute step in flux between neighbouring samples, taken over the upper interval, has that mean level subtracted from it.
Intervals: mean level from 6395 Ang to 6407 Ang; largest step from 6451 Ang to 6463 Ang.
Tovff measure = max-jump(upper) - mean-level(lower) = -56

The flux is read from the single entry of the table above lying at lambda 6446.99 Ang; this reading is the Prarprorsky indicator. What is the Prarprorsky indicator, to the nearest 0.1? 54.7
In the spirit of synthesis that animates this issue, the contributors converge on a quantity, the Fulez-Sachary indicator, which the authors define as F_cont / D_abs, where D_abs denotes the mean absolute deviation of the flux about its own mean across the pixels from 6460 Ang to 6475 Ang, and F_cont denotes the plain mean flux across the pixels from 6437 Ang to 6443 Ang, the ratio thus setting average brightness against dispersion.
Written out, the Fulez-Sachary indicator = 79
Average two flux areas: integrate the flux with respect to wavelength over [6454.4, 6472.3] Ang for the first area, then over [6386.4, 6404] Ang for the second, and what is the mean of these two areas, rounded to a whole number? 977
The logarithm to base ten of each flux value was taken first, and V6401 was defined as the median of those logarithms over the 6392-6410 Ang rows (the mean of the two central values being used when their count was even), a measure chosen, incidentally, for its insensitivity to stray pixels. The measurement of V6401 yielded 1.75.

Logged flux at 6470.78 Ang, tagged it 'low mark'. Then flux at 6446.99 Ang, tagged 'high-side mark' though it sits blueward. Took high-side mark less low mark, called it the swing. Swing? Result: 1.4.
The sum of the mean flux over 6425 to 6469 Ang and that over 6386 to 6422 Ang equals 110.9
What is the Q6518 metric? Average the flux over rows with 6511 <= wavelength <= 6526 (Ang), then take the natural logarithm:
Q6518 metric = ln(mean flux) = 4.01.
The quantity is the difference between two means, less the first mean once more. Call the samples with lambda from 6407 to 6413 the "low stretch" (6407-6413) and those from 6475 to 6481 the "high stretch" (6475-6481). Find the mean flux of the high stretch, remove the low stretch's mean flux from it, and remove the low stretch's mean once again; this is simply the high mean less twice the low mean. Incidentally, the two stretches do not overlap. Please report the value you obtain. -59.7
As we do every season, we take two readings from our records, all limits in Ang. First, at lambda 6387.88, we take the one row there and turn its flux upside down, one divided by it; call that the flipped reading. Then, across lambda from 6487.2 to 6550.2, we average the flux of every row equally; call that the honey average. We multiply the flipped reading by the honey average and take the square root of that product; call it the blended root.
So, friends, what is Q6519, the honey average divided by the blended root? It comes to 56.2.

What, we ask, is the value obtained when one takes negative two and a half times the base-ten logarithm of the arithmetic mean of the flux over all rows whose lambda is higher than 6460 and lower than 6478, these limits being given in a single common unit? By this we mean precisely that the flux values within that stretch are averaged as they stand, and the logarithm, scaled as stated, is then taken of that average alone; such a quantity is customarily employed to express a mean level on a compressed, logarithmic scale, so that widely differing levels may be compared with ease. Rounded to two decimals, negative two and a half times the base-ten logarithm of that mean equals -4.33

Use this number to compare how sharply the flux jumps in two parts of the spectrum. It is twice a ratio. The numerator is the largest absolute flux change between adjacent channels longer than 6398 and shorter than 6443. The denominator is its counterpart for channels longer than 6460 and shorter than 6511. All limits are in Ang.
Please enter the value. 3.1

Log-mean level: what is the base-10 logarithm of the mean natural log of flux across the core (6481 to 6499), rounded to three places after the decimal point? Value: 0.600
